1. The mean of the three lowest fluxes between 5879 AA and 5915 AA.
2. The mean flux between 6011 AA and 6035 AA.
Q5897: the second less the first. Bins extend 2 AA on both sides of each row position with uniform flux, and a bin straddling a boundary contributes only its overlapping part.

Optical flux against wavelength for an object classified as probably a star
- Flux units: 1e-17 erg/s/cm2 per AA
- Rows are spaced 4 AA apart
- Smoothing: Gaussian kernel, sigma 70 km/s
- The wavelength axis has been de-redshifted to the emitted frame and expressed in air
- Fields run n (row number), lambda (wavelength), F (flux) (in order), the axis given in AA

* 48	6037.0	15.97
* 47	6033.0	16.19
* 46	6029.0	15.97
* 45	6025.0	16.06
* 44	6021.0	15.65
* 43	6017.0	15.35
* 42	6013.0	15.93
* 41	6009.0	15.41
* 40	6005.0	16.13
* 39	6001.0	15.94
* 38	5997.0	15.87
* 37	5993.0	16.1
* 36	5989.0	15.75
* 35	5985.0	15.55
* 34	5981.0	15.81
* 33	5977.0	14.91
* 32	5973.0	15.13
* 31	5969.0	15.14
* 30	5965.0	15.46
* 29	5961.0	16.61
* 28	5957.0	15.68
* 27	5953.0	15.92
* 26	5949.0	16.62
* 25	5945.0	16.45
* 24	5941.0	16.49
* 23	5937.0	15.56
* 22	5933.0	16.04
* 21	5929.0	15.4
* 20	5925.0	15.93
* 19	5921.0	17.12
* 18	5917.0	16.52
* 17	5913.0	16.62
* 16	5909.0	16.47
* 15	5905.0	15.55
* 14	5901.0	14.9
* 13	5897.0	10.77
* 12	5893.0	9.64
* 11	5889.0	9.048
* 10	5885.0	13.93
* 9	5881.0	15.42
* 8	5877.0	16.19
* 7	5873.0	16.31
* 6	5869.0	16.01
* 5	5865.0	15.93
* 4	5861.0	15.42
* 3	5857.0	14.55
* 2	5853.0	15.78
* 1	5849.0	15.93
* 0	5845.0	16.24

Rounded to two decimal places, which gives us 6.04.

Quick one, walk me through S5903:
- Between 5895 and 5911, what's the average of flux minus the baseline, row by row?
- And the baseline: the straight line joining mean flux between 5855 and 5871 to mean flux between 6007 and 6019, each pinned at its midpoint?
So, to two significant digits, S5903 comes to -1.1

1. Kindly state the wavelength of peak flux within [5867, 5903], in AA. 5873.0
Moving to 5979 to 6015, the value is 6005.0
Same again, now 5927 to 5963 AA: 5949.0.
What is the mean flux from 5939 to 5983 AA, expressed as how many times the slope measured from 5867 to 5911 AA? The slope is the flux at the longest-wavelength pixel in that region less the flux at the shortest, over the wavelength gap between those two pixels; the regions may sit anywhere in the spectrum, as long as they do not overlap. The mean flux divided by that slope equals 1377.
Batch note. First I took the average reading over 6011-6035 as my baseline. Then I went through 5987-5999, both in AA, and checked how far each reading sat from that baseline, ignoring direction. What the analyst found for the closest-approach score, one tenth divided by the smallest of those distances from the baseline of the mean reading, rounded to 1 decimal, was 8.6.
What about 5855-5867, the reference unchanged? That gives 1.4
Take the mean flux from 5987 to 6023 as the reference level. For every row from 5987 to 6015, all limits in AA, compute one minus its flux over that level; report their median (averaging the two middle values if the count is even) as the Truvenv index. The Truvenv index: -0.0087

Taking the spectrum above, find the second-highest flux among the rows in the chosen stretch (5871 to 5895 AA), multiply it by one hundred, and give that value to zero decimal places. 1619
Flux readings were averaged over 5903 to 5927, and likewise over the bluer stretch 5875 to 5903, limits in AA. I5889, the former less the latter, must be 3.5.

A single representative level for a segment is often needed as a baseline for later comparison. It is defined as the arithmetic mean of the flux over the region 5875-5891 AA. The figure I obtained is 13.65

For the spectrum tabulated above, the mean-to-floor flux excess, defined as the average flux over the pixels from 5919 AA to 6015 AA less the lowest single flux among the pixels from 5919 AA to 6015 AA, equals 1.0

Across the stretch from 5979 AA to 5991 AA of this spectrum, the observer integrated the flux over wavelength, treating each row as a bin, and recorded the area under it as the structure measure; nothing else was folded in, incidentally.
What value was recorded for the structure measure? 188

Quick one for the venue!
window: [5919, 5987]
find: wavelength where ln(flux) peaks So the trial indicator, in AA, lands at 5921.0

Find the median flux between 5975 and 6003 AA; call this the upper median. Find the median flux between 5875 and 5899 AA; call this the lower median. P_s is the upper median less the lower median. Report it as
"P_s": 3.5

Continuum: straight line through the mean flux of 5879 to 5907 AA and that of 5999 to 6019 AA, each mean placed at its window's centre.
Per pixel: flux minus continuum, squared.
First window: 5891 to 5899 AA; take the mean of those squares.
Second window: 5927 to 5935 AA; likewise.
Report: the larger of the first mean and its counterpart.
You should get 7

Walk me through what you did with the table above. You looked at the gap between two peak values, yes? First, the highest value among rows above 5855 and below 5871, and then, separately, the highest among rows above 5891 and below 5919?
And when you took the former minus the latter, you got -0.61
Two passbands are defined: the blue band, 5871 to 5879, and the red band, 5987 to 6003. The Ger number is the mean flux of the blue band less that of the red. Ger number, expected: 0.3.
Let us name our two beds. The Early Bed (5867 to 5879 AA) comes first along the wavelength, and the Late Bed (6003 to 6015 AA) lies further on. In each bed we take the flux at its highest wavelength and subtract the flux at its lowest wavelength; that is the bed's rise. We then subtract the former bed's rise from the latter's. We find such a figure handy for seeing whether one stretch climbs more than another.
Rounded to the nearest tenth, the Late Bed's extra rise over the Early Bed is -0.4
